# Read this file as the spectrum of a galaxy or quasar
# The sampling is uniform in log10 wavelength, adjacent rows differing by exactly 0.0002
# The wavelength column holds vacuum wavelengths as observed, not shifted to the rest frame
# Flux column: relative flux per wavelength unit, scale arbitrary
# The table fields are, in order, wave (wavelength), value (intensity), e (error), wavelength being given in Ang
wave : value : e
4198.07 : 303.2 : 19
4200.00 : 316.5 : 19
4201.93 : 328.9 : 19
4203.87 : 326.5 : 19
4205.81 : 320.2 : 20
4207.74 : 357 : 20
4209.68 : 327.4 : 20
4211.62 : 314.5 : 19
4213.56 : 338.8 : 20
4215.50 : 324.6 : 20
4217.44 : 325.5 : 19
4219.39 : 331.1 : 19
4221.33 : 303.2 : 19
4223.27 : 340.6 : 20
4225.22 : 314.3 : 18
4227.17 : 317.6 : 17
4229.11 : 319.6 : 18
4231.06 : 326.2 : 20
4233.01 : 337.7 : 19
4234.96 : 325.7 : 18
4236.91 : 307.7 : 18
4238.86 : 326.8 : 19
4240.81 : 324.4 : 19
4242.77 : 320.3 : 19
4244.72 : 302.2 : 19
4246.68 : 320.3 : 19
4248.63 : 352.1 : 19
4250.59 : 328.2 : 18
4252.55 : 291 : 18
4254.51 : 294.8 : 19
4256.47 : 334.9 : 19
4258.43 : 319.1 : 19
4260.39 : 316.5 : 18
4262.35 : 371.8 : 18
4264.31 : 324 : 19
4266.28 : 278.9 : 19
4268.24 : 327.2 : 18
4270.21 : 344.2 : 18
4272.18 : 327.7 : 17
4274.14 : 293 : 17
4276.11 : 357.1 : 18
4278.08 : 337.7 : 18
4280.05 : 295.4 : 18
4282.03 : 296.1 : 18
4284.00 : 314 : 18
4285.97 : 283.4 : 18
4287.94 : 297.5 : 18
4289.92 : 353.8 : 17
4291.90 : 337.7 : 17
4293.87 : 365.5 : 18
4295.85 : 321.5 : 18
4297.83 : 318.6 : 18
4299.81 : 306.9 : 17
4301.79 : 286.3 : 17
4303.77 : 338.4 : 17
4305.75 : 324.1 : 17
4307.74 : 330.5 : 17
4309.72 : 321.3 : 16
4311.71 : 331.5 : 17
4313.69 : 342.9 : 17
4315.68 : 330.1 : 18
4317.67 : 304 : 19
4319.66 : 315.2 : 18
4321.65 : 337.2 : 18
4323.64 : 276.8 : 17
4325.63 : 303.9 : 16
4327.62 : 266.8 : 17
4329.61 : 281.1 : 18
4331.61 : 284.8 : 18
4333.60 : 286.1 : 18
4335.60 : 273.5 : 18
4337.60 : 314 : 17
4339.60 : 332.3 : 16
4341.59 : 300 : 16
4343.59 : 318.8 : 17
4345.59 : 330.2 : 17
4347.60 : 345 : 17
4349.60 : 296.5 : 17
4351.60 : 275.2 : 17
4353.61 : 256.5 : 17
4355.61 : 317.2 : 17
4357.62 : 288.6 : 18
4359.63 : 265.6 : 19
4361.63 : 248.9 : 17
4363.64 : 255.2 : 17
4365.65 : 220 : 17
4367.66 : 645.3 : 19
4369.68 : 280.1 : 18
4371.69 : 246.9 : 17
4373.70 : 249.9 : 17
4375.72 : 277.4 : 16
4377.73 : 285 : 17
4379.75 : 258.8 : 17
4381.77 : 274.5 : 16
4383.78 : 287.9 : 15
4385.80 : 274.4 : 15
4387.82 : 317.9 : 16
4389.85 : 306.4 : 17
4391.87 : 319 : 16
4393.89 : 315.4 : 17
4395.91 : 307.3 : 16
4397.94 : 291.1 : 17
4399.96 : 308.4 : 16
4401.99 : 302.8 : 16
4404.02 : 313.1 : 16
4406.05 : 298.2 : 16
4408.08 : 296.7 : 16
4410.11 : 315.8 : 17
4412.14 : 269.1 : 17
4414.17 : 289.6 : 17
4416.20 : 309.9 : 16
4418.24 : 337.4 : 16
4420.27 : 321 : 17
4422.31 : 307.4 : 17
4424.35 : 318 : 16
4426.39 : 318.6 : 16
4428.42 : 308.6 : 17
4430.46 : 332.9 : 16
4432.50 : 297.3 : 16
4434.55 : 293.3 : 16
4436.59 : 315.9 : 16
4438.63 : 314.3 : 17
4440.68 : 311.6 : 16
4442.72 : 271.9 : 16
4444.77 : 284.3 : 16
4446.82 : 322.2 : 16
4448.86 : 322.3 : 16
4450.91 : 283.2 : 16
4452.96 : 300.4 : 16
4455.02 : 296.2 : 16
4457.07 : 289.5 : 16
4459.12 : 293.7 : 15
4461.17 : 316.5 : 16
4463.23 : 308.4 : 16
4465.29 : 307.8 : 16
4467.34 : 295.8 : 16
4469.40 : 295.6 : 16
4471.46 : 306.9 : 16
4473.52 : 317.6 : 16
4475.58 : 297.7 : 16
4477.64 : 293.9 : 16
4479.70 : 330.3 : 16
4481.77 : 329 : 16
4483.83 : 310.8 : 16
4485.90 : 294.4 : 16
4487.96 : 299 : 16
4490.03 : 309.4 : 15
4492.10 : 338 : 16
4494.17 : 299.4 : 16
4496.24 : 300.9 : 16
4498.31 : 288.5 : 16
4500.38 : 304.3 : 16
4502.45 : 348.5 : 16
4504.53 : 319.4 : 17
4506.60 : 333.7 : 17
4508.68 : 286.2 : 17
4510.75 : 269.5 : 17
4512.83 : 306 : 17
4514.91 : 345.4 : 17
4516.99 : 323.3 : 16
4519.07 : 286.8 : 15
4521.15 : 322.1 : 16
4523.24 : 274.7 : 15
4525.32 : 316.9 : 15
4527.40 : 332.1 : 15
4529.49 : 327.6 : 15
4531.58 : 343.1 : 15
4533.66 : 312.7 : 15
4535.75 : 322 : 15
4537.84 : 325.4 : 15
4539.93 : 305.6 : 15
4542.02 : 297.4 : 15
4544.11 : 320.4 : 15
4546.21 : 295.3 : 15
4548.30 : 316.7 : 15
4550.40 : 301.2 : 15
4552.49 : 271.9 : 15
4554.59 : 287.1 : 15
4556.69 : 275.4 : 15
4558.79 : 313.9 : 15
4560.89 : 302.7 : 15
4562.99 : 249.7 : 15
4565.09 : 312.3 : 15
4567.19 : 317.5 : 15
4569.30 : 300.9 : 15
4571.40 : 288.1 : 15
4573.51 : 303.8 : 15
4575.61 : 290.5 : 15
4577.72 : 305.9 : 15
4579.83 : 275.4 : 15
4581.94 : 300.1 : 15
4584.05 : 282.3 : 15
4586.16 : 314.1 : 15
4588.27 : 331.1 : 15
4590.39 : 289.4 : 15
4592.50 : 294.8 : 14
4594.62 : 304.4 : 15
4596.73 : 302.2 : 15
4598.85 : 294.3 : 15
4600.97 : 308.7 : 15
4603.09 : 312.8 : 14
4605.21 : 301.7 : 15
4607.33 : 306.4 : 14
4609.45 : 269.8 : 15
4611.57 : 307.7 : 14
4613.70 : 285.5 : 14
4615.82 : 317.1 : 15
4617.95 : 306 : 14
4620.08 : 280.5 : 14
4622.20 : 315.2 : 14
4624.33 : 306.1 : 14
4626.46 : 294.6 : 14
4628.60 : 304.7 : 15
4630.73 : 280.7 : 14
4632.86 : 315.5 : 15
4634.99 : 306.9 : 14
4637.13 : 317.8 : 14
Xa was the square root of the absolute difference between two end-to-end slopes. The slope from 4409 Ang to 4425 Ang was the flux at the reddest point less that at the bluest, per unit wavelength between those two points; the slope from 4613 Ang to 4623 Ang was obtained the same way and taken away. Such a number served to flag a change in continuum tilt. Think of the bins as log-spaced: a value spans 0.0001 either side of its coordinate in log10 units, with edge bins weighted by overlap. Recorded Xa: 1.8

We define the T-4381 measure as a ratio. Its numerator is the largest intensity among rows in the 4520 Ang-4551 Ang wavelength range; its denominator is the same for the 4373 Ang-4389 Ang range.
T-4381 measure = 1.08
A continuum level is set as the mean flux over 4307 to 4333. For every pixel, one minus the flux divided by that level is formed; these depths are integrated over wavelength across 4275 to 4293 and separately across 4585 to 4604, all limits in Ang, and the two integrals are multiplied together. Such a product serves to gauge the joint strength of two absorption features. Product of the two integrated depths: -0.1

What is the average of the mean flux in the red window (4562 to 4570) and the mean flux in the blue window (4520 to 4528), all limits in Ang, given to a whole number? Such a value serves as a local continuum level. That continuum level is 303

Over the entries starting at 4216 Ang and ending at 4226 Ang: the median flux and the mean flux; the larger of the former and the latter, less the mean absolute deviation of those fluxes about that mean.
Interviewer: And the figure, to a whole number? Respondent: 314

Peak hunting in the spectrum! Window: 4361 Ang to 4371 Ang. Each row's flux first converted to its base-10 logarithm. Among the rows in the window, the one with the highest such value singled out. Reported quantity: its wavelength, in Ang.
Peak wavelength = 4367.66 Ang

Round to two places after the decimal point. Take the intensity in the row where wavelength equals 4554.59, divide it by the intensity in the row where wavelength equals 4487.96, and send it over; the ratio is 0.96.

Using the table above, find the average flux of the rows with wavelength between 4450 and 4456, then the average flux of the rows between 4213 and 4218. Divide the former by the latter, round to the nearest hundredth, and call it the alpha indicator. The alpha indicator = 0.89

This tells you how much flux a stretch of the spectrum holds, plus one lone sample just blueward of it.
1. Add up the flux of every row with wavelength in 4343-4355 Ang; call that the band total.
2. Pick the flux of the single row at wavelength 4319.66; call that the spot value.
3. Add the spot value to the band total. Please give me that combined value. 2137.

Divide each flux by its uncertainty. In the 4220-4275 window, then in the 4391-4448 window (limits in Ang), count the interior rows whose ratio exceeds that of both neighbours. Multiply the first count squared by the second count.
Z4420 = 441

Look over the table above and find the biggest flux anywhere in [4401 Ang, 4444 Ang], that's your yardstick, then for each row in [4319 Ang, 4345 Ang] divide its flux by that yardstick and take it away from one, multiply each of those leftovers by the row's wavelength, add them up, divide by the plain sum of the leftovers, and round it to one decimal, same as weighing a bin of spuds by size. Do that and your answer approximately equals 4331.2 Ang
